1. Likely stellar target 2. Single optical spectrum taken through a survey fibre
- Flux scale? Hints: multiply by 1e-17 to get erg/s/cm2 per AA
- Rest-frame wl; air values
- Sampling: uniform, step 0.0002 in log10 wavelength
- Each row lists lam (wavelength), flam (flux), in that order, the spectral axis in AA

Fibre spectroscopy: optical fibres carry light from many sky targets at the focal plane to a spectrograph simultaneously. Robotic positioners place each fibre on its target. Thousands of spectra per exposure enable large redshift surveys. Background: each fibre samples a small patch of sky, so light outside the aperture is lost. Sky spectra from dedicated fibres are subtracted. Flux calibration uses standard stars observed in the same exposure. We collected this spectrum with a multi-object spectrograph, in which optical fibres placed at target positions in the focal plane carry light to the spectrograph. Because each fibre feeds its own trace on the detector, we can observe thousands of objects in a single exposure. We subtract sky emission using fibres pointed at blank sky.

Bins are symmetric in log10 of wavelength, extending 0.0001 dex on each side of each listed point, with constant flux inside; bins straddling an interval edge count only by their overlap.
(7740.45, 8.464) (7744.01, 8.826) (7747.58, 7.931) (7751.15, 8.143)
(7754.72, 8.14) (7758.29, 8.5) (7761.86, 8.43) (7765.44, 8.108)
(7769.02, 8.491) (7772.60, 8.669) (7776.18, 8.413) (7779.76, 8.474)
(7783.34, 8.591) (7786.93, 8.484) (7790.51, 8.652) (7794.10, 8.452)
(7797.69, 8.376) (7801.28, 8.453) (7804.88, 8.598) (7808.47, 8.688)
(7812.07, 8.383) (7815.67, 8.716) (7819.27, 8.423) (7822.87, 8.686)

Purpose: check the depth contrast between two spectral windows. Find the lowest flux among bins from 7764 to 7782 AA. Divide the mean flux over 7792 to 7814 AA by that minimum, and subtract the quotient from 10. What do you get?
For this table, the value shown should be 8.953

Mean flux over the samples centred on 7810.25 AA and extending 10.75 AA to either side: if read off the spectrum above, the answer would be 8.54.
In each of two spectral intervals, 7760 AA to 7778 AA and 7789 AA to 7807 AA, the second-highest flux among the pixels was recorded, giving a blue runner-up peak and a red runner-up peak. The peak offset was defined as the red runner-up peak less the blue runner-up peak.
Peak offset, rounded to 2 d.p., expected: 0.11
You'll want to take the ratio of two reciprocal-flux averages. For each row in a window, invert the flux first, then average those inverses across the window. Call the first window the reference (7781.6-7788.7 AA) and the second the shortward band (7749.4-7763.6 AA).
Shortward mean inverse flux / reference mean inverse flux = 1.03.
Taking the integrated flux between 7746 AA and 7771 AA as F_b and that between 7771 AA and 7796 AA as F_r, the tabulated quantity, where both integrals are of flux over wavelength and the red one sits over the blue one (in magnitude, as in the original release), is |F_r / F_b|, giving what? 1.0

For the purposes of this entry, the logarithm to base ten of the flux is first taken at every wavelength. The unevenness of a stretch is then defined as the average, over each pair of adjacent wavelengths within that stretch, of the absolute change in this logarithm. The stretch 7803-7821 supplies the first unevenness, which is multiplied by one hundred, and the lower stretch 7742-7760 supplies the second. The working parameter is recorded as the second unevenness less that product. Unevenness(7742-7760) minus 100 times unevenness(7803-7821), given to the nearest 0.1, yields -1.3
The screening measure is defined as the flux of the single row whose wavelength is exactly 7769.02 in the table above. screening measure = 8.491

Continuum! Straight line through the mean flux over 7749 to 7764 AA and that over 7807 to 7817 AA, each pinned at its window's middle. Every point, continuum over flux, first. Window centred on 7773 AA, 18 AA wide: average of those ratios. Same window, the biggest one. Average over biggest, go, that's 0.966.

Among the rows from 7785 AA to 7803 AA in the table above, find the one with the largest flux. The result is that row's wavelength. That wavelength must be 7790.51 AA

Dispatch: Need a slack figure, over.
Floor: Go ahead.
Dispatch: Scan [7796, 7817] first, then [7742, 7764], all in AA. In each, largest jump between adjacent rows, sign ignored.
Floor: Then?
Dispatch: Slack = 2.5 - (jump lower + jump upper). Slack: 1.27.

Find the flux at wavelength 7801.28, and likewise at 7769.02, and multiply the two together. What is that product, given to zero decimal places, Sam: 72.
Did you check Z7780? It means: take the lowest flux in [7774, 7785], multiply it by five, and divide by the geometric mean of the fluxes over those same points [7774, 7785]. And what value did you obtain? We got 4.95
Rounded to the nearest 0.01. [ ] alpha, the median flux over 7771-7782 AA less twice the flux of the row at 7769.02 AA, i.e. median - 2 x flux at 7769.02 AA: -8.51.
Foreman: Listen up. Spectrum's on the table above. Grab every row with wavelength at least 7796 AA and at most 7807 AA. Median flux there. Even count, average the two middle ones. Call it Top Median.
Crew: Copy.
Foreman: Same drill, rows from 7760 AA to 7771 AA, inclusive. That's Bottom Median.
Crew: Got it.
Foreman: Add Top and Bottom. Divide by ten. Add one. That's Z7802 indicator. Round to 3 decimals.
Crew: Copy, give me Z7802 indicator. 2.688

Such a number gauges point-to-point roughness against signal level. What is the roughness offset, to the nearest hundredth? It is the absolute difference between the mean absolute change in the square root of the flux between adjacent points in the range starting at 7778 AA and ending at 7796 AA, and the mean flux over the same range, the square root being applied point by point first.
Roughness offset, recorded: 8.51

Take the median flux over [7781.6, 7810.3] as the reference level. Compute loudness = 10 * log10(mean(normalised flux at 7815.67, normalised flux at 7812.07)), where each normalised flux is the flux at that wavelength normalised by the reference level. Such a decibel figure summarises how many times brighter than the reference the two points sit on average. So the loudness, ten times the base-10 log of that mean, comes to 0.01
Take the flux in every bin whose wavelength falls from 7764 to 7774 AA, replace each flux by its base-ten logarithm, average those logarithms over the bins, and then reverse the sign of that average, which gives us -0.925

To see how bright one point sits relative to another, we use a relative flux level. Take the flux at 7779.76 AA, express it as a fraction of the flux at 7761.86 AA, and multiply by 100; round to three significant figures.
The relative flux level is 101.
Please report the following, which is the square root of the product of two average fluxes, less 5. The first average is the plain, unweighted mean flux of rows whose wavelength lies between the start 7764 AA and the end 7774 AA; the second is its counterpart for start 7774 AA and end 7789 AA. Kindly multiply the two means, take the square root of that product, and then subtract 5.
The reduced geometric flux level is 3.46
